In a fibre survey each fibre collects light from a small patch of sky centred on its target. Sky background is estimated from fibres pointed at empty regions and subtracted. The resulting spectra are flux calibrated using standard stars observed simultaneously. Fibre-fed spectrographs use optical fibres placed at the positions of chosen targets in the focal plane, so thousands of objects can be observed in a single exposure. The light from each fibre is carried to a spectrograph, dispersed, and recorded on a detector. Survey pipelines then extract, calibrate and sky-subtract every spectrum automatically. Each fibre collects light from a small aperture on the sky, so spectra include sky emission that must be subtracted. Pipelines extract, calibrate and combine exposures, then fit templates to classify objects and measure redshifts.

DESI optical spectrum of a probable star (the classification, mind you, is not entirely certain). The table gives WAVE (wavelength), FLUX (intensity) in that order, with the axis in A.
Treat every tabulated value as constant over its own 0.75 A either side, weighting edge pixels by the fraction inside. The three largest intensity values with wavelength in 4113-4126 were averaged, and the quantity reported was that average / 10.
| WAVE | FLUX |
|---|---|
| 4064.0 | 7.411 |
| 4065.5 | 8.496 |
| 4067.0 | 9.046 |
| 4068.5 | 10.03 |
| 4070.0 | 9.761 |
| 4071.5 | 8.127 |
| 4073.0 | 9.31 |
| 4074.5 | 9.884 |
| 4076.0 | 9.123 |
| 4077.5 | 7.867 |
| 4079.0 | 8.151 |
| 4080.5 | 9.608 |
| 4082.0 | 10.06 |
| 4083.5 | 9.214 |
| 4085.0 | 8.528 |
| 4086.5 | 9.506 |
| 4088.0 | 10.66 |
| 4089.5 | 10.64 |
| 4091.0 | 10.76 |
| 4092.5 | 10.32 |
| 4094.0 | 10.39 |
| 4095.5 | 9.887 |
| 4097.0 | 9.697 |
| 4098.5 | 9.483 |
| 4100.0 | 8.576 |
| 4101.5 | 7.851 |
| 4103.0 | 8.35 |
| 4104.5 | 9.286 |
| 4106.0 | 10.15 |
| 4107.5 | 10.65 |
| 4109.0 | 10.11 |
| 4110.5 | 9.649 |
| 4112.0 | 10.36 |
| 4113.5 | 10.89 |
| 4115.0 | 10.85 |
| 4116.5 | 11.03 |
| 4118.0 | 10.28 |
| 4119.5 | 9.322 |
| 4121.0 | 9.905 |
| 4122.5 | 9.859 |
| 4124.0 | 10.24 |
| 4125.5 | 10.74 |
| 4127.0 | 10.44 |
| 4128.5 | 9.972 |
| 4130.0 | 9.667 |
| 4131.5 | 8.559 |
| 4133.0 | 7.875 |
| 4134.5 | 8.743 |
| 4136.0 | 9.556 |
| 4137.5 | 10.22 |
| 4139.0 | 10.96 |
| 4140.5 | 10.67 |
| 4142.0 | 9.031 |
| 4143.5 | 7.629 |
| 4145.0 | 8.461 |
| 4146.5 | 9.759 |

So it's 1.09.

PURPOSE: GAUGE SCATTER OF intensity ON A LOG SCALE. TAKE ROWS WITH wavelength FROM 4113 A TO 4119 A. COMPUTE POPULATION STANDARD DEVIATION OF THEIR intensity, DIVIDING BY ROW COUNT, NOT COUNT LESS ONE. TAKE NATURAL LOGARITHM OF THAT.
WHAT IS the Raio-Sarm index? -1.3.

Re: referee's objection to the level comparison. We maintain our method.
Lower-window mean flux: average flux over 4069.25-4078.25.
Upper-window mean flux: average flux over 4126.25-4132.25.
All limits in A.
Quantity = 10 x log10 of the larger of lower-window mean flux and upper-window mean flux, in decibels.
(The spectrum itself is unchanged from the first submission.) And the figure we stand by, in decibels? 9.8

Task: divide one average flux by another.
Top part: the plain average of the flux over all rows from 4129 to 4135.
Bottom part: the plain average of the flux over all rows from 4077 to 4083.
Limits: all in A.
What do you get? 0.98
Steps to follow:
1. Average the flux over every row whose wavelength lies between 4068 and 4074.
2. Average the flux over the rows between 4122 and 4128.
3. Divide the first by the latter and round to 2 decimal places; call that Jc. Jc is 0.90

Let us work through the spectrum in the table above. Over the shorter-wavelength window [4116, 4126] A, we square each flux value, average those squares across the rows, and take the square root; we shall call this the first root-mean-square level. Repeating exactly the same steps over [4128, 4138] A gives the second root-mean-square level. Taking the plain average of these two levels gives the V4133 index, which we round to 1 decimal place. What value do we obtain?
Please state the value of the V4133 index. 9.7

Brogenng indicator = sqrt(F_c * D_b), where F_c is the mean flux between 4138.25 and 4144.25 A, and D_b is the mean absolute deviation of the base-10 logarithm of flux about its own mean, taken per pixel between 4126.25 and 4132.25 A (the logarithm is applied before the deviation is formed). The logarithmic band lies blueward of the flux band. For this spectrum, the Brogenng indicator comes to 0.50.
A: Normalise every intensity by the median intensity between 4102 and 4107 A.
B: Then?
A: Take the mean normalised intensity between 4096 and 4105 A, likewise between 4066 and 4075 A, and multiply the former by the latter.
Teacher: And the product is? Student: 0.96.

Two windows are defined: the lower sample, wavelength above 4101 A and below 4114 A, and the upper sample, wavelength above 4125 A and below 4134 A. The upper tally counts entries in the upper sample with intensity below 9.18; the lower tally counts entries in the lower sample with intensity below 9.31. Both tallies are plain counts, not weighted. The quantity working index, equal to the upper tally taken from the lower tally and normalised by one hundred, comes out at 0.010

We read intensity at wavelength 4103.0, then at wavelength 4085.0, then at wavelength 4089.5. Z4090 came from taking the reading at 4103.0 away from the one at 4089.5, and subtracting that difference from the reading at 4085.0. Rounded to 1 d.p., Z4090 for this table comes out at 6.2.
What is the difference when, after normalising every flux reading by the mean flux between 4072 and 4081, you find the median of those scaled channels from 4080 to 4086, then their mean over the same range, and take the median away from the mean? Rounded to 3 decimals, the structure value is -0.007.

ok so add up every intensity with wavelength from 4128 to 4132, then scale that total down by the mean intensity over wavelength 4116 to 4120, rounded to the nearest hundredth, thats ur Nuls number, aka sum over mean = 2.76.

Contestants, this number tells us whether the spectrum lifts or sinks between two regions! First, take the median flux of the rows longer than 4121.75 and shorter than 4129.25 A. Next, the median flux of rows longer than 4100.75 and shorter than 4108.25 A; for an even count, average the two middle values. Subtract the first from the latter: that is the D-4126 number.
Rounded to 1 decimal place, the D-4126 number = -1.0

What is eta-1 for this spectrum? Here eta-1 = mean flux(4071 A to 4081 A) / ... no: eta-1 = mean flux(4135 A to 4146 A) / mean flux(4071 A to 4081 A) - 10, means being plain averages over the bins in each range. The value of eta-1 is -8.93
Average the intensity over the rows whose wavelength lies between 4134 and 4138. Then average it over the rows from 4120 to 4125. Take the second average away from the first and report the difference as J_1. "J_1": -0.5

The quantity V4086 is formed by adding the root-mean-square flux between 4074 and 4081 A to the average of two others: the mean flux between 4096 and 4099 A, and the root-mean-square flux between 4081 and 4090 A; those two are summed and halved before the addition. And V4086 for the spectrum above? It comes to 18.7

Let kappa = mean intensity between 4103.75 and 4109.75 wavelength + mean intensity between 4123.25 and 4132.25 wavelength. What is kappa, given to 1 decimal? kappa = 20.0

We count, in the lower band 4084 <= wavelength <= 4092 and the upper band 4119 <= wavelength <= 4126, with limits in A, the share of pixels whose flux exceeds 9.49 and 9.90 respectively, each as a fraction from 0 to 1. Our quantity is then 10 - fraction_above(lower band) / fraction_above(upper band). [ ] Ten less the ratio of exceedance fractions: 8.7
